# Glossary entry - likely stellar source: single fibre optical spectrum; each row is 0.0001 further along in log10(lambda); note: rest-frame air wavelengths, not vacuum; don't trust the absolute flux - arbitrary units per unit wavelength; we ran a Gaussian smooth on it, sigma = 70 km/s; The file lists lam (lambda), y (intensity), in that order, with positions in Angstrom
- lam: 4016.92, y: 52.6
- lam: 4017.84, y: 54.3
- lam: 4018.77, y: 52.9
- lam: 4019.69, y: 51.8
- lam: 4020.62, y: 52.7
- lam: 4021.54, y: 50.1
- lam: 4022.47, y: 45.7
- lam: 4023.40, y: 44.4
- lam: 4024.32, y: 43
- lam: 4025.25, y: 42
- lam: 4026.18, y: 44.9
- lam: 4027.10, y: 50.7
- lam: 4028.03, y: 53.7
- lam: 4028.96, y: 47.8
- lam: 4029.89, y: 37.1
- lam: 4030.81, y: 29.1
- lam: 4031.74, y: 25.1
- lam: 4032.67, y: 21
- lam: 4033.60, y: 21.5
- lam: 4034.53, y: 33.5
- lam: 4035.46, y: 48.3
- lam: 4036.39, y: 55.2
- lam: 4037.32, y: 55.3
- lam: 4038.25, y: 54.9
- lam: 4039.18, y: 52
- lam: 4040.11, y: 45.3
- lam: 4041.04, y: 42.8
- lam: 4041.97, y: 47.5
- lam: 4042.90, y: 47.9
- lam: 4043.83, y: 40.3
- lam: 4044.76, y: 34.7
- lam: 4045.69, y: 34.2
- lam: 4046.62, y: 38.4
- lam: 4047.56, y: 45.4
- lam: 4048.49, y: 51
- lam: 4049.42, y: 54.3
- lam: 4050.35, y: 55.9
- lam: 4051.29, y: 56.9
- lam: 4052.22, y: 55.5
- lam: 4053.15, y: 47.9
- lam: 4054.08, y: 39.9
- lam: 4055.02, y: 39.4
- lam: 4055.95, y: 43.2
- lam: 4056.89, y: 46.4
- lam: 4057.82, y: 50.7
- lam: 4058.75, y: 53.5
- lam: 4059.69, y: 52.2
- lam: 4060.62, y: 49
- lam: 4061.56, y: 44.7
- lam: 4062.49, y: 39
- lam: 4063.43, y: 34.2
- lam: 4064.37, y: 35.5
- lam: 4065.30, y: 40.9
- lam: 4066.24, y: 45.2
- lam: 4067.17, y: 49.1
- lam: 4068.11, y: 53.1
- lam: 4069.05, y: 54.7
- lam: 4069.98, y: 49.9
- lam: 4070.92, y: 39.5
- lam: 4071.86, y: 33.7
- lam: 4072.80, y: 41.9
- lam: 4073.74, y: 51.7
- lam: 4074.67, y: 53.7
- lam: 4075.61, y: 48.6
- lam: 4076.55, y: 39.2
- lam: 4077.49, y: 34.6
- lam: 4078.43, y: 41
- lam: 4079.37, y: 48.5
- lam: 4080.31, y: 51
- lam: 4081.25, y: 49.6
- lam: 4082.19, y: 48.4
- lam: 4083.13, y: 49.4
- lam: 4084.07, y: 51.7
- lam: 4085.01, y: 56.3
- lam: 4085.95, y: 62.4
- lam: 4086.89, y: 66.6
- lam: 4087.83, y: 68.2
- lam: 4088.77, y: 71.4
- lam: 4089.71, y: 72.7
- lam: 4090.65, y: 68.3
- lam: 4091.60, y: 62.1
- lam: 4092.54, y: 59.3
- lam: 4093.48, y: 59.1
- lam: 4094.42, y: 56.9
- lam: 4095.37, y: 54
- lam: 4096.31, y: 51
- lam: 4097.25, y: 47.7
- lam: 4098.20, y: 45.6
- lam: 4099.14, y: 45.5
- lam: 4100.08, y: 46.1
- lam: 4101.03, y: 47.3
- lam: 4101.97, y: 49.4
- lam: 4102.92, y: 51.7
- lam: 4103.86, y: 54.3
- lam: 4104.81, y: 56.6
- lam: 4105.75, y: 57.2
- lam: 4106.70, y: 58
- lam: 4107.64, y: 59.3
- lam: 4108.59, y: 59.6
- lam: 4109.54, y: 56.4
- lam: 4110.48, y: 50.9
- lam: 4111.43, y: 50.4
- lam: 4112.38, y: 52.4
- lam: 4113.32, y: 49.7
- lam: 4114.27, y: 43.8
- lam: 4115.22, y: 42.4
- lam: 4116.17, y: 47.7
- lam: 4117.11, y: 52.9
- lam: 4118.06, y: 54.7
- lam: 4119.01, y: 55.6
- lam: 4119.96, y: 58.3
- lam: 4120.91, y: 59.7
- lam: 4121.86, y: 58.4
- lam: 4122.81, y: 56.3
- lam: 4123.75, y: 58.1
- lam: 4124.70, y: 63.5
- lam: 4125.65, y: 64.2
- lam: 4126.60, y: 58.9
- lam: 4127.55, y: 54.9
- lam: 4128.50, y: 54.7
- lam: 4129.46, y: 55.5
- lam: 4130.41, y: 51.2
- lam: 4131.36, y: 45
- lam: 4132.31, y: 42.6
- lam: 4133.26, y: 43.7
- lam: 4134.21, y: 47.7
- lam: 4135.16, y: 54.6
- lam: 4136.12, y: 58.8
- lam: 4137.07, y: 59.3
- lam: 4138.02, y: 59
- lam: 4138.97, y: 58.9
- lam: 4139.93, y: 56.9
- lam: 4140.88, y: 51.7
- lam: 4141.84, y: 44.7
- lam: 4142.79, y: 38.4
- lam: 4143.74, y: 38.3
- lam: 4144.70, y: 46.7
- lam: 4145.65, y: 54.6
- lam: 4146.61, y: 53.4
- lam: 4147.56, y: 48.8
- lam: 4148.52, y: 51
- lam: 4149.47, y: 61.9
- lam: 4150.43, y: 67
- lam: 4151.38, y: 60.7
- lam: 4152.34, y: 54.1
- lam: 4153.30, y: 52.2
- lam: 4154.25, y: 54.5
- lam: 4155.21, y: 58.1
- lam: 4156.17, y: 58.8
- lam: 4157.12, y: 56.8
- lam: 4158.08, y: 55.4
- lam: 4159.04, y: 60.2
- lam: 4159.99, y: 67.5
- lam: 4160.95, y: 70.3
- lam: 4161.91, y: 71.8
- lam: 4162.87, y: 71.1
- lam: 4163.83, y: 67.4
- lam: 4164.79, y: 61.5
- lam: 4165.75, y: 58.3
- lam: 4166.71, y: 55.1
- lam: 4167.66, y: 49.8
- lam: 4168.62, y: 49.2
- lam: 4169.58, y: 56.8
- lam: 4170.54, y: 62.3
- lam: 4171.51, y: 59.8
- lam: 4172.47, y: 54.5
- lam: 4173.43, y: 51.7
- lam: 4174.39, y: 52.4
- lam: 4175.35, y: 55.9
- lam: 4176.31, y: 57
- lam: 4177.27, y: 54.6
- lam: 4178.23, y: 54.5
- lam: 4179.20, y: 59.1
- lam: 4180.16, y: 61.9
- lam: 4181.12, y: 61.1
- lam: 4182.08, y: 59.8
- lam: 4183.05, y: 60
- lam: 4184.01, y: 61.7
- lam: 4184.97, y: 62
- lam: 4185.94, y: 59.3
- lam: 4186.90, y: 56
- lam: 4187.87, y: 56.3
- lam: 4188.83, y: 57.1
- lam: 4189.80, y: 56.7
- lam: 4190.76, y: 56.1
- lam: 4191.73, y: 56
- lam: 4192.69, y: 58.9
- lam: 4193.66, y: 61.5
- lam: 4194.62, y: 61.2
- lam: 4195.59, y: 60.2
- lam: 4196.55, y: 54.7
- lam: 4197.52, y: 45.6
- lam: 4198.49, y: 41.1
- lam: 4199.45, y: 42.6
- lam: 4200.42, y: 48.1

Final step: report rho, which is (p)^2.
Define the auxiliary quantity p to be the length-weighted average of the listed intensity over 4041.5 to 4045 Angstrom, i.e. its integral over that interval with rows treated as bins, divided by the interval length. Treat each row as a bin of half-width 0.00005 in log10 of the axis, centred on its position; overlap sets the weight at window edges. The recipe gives 1862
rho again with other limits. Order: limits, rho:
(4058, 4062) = 2493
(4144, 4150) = 2733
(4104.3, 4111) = 3223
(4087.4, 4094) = 4333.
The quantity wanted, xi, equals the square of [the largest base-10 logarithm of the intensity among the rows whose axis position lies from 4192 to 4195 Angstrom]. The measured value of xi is 3.20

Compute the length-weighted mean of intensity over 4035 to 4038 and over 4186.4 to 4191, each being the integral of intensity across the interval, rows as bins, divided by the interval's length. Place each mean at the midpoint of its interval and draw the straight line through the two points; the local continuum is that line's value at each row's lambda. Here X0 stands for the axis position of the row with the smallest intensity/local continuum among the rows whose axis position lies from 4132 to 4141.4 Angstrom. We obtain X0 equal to 4132.31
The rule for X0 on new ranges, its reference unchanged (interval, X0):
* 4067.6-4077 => 4071.86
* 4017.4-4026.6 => 4025.25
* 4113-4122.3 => 4115.22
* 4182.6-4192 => 4191.73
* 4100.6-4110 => 4101.03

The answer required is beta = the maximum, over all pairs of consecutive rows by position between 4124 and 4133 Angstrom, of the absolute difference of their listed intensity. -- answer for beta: 6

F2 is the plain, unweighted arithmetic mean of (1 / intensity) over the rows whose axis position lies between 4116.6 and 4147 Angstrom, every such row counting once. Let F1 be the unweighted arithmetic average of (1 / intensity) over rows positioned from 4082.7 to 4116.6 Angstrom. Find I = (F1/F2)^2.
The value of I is 0.9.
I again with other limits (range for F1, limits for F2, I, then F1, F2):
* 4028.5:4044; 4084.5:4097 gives 2.7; 0.0266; 0.0163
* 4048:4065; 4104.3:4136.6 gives 1.3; 0.0217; 0.0188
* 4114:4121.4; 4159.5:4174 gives 1.4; 0.0196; 0.0168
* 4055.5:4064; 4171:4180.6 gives 1.5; 0.0222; 0.0179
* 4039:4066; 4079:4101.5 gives 1.5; 0.0225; 0.0183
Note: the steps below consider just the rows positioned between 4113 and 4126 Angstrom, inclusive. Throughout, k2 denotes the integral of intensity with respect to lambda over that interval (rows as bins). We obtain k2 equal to 710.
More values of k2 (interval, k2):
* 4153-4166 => 805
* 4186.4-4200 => 742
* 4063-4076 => 587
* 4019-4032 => 580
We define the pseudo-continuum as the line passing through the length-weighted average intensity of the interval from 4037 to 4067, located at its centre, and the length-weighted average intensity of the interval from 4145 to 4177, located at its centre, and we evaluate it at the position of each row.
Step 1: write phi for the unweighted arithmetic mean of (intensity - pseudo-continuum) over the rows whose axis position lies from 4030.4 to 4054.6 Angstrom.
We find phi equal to -1.4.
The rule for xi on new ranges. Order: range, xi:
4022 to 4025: 2.76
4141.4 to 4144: 2.72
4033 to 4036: 2.84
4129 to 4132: 3.04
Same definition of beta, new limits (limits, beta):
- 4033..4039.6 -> 15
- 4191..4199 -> 9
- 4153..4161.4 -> 7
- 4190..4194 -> 3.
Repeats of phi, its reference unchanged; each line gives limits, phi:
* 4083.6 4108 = 6.0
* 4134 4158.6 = -2.5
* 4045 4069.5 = -0.1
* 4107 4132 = 0.9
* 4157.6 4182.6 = 0.1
